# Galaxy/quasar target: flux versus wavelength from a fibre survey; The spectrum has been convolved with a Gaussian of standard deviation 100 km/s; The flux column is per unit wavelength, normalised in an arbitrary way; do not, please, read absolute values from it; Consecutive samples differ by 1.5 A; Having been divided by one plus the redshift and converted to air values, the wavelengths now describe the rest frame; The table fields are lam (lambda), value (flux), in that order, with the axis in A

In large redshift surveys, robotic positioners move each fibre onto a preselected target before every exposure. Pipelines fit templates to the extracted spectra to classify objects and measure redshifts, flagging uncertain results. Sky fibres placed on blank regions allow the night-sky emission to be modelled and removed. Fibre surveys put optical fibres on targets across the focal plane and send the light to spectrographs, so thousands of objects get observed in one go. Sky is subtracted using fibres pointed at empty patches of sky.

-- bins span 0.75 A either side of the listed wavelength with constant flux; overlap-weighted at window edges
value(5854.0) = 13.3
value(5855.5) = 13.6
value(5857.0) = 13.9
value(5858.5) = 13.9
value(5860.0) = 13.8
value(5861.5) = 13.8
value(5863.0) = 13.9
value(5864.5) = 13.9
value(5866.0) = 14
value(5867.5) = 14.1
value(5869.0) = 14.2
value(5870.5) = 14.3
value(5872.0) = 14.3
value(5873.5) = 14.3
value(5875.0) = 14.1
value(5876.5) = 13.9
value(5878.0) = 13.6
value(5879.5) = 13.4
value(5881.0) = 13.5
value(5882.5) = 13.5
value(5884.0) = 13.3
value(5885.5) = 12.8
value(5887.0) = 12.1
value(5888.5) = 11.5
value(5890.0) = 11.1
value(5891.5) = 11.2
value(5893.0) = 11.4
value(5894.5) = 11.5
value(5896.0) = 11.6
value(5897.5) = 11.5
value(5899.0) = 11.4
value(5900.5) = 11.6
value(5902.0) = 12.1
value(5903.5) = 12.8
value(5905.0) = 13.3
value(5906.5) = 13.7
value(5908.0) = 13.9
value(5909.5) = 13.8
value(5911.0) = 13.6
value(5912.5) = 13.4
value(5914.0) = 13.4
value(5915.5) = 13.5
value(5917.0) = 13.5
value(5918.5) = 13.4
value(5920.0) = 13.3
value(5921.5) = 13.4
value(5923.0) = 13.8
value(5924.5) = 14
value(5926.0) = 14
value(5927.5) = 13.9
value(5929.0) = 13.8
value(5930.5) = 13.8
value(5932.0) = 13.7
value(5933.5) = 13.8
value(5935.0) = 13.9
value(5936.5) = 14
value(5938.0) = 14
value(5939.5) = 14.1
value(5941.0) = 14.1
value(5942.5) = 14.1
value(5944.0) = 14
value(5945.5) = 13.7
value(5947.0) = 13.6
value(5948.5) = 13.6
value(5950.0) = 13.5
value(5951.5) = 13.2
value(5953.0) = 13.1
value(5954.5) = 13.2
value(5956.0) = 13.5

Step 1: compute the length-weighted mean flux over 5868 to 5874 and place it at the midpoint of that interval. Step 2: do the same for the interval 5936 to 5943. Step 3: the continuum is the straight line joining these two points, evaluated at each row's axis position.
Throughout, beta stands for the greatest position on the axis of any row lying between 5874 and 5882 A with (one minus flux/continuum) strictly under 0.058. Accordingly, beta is 5881.0 A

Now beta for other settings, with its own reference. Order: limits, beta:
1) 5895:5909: 5908.0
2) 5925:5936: 5935.0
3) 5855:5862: 5861.5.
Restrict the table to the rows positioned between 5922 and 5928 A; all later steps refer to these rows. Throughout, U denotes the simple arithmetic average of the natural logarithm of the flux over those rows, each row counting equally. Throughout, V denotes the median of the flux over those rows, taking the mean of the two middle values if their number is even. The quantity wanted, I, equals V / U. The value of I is 5.30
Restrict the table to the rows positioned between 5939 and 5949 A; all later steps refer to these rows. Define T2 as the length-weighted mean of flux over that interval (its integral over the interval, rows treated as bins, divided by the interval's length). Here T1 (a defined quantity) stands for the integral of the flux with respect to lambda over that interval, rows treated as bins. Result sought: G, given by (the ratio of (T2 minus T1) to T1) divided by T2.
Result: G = -0.065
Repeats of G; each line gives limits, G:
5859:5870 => -0.065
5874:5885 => -0.067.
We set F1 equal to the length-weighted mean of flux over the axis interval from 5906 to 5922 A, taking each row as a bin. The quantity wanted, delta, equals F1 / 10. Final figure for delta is 1.35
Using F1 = 13.5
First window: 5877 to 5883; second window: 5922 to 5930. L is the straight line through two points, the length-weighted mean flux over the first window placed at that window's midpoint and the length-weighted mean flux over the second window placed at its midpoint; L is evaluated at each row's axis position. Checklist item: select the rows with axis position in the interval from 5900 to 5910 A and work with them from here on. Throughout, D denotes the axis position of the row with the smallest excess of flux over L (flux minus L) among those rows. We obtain 5900.5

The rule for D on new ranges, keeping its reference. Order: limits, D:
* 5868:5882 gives 5879.5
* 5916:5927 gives 5920.0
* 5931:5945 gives 5932.0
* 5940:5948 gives 5947.0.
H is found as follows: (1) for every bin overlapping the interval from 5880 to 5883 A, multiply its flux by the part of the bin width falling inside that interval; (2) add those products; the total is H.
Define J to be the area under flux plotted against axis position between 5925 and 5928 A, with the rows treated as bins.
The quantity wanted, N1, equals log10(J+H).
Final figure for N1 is 1.916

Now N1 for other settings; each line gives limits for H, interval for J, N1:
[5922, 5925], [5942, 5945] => 1.922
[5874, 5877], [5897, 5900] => 1.884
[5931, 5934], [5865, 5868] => 1.921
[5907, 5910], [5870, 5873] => 1.926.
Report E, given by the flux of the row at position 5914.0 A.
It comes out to 13.4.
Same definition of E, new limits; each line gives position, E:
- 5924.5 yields 14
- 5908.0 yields 13.9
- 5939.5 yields 14.1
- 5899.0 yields 11.4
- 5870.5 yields 14.3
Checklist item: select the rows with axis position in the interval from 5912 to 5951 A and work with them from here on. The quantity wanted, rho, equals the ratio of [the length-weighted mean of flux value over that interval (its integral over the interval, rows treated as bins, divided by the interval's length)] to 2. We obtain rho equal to 6.87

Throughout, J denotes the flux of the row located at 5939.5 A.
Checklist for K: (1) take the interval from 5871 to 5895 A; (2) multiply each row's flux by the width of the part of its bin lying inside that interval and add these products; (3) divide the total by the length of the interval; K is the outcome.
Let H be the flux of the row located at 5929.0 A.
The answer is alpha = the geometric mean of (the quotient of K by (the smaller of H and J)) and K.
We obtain 3.47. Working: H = 13.8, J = 14.1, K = 12.9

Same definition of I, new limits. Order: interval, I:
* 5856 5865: 5.29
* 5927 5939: 5.27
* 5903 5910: 5.26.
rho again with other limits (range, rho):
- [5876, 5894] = 6.29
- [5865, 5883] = 6.97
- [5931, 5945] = 6.98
